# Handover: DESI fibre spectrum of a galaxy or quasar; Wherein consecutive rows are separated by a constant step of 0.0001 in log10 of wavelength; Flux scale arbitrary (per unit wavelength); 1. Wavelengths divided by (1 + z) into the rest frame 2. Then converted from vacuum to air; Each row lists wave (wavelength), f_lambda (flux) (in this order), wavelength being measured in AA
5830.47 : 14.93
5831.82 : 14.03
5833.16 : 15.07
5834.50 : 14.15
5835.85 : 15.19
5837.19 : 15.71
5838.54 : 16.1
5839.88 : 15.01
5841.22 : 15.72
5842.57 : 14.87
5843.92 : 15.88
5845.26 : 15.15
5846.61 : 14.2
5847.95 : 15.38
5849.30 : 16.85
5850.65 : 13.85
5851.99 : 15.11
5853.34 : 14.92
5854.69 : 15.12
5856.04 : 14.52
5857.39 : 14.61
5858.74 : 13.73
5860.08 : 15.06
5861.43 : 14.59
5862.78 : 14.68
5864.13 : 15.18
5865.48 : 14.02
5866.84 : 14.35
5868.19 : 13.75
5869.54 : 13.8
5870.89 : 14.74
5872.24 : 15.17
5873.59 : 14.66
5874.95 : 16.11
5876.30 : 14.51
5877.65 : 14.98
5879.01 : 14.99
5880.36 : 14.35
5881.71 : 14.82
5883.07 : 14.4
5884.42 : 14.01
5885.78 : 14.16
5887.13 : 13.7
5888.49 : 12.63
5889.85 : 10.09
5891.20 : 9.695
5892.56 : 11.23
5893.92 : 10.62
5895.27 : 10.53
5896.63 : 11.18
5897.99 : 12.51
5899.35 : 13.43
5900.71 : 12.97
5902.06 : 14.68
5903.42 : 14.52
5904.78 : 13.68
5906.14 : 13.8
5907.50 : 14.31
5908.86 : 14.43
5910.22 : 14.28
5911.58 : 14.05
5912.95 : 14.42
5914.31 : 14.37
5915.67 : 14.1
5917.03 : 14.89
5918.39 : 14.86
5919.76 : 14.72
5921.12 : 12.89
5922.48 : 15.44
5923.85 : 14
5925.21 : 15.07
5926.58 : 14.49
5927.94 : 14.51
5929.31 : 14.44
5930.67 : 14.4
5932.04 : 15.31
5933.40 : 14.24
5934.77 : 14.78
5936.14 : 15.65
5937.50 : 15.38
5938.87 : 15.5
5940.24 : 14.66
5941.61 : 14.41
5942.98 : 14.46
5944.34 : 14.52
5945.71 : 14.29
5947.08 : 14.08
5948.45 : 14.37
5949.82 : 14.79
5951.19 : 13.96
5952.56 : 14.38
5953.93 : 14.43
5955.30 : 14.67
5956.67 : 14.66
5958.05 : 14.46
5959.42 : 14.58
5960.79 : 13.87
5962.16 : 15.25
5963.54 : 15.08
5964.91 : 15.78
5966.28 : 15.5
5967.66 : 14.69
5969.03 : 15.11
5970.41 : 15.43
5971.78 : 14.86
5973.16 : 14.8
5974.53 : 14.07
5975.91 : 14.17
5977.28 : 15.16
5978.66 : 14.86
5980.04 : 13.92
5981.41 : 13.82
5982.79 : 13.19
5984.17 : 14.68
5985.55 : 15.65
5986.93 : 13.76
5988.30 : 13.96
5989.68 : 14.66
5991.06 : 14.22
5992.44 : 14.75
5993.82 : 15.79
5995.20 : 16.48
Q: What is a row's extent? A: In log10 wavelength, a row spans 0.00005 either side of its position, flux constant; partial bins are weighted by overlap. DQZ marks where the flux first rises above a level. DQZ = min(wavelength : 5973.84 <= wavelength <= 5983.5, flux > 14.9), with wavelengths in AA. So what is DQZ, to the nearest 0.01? 5977.28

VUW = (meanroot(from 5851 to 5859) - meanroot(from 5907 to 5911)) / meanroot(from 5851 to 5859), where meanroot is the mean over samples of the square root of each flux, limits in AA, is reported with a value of 0.011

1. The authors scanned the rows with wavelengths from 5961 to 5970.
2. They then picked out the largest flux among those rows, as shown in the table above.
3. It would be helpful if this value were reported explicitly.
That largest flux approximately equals 15.78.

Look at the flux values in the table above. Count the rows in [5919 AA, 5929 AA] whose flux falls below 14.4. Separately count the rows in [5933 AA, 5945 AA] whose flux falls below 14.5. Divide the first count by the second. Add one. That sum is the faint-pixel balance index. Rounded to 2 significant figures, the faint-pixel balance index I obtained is 1.7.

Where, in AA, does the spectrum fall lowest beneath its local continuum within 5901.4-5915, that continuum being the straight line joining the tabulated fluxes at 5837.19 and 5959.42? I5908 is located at 5904.78 AA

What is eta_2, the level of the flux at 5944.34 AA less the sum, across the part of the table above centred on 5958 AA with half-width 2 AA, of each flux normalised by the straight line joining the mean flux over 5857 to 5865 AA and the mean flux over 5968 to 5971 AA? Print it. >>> 11.6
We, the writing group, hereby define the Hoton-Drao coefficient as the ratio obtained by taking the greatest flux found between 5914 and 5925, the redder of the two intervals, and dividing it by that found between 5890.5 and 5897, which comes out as 1.37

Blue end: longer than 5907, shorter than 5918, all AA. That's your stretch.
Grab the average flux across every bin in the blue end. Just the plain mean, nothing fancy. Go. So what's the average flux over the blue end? 14.4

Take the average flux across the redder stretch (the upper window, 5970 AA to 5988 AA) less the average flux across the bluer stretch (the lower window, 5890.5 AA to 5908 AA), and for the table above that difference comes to 1.9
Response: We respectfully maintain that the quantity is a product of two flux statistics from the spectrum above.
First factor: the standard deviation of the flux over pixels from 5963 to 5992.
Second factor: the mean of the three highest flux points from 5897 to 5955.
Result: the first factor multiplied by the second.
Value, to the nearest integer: 11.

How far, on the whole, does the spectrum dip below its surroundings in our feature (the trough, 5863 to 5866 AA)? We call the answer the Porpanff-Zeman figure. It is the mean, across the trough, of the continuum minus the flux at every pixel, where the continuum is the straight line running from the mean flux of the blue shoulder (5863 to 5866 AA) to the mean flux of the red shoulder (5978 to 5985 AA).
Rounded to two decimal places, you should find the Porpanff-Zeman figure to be 0.00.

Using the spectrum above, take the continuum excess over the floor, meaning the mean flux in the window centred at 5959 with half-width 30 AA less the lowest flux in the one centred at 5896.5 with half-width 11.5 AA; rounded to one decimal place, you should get 4.9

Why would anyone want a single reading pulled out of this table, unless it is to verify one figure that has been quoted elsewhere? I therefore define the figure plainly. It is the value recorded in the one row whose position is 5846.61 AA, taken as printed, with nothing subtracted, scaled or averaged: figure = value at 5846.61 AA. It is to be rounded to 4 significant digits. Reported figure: 14.20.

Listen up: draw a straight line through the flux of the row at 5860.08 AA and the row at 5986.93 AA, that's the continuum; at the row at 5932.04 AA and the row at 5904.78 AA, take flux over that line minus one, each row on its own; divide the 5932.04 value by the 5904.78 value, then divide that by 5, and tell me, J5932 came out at -0.22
